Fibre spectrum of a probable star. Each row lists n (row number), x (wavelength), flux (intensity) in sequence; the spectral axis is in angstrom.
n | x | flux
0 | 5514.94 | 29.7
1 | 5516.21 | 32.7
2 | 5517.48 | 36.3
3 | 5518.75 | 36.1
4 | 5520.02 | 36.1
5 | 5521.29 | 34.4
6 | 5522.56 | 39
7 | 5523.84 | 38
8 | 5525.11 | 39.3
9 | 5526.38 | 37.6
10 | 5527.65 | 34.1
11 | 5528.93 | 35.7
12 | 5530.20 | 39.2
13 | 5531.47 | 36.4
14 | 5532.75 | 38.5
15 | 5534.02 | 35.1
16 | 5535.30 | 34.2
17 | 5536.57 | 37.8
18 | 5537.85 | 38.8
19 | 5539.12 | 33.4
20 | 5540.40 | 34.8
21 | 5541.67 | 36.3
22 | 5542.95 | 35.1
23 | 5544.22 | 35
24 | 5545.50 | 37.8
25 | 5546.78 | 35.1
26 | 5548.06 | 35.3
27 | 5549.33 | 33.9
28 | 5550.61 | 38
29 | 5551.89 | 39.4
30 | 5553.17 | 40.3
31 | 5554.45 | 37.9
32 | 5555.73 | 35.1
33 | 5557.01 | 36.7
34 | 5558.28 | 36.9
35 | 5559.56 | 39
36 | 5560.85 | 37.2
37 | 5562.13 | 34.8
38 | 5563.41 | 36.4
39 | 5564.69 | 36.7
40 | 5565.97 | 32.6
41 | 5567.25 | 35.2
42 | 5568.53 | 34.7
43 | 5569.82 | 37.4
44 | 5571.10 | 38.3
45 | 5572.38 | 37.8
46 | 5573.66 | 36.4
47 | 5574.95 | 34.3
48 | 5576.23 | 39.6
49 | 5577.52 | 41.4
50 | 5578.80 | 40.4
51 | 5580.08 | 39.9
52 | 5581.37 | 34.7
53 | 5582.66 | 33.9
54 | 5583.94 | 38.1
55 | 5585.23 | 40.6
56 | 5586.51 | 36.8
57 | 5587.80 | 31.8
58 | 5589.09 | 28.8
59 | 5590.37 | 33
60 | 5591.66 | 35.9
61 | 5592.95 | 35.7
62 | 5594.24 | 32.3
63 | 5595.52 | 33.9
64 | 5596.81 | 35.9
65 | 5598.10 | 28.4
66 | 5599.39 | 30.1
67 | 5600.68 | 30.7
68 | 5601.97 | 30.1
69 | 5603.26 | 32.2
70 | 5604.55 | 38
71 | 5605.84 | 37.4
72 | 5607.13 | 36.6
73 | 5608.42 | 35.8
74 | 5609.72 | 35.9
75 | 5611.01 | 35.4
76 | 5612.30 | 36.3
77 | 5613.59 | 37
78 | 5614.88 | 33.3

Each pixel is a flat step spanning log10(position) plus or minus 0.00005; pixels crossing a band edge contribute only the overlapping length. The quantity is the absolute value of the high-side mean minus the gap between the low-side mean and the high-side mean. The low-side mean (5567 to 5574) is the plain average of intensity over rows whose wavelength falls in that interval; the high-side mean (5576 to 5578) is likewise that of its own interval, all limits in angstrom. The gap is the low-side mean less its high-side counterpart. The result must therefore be 44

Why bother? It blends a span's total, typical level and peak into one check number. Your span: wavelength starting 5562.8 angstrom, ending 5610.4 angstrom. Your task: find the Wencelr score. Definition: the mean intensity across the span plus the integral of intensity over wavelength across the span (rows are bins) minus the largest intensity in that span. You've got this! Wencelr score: 1676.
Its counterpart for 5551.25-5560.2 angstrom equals 337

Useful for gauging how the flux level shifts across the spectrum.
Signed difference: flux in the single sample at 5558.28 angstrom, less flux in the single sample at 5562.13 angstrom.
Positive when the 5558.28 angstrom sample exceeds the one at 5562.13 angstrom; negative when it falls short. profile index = 2.1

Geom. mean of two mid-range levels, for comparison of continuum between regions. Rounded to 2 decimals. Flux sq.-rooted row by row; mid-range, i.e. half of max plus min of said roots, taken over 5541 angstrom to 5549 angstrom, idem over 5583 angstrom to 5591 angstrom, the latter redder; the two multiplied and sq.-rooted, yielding 5.95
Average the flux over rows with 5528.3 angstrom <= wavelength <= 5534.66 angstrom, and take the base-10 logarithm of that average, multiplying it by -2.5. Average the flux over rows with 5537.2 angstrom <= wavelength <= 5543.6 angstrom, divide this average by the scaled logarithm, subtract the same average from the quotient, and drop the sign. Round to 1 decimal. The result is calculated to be 44.8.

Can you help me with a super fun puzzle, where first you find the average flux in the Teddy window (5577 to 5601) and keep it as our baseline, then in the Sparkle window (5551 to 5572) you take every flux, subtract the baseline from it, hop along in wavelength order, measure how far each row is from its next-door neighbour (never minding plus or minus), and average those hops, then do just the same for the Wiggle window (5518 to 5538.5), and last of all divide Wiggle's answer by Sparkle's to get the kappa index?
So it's 1.2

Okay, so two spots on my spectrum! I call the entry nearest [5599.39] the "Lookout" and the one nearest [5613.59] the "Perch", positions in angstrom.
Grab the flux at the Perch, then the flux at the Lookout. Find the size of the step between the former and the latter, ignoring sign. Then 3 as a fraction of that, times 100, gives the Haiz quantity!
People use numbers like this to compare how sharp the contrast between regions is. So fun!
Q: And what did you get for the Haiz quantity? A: 43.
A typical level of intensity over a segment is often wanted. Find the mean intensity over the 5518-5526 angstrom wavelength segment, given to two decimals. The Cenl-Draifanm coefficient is 37.15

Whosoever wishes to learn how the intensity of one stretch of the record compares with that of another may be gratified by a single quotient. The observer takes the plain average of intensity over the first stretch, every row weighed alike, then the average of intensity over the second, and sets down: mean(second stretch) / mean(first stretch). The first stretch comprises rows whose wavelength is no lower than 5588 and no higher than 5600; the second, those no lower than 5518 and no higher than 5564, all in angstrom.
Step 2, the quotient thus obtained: 1.12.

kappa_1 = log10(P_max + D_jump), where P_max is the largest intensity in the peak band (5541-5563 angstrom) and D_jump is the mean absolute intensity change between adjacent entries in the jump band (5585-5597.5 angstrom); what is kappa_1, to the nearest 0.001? 1.635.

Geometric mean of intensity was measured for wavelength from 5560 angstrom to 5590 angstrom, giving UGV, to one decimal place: 36.3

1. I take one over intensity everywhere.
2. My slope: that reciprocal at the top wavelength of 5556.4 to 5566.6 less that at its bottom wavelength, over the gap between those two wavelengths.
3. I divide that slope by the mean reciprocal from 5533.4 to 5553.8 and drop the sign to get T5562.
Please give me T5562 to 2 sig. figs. 0.014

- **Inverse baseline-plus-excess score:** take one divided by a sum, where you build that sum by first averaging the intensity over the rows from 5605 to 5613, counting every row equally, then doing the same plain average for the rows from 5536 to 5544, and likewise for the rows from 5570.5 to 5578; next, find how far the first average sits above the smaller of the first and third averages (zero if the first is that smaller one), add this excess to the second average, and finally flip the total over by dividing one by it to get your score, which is 0.0278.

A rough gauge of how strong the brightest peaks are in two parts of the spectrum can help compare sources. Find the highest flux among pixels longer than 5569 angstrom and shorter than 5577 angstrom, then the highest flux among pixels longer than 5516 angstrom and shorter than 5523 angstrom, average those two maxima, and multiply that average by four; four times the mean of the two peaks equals 157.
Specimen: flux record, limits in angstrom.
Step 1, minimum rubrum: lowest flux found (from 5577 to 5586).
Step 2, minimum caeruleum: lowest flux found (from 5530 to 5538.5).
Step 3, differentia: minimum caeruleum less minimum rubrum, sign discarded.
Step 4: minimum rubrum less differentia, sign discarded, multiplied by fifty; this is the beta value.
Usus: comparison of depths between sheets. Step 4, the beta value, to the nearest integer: 1680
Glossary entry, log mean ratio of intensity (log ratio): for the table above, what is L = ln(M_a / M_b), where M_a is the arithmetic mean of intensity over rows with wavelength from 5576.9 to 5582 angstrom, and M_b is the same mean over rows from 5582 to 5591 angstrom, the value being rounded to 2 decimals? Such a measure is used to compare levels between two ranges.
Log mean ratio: 0.12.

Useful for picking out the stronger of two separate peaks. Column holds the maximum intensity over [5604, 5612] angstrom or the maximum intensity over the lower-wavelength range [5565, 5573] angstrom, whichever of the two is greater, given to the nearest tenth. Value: 38.3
